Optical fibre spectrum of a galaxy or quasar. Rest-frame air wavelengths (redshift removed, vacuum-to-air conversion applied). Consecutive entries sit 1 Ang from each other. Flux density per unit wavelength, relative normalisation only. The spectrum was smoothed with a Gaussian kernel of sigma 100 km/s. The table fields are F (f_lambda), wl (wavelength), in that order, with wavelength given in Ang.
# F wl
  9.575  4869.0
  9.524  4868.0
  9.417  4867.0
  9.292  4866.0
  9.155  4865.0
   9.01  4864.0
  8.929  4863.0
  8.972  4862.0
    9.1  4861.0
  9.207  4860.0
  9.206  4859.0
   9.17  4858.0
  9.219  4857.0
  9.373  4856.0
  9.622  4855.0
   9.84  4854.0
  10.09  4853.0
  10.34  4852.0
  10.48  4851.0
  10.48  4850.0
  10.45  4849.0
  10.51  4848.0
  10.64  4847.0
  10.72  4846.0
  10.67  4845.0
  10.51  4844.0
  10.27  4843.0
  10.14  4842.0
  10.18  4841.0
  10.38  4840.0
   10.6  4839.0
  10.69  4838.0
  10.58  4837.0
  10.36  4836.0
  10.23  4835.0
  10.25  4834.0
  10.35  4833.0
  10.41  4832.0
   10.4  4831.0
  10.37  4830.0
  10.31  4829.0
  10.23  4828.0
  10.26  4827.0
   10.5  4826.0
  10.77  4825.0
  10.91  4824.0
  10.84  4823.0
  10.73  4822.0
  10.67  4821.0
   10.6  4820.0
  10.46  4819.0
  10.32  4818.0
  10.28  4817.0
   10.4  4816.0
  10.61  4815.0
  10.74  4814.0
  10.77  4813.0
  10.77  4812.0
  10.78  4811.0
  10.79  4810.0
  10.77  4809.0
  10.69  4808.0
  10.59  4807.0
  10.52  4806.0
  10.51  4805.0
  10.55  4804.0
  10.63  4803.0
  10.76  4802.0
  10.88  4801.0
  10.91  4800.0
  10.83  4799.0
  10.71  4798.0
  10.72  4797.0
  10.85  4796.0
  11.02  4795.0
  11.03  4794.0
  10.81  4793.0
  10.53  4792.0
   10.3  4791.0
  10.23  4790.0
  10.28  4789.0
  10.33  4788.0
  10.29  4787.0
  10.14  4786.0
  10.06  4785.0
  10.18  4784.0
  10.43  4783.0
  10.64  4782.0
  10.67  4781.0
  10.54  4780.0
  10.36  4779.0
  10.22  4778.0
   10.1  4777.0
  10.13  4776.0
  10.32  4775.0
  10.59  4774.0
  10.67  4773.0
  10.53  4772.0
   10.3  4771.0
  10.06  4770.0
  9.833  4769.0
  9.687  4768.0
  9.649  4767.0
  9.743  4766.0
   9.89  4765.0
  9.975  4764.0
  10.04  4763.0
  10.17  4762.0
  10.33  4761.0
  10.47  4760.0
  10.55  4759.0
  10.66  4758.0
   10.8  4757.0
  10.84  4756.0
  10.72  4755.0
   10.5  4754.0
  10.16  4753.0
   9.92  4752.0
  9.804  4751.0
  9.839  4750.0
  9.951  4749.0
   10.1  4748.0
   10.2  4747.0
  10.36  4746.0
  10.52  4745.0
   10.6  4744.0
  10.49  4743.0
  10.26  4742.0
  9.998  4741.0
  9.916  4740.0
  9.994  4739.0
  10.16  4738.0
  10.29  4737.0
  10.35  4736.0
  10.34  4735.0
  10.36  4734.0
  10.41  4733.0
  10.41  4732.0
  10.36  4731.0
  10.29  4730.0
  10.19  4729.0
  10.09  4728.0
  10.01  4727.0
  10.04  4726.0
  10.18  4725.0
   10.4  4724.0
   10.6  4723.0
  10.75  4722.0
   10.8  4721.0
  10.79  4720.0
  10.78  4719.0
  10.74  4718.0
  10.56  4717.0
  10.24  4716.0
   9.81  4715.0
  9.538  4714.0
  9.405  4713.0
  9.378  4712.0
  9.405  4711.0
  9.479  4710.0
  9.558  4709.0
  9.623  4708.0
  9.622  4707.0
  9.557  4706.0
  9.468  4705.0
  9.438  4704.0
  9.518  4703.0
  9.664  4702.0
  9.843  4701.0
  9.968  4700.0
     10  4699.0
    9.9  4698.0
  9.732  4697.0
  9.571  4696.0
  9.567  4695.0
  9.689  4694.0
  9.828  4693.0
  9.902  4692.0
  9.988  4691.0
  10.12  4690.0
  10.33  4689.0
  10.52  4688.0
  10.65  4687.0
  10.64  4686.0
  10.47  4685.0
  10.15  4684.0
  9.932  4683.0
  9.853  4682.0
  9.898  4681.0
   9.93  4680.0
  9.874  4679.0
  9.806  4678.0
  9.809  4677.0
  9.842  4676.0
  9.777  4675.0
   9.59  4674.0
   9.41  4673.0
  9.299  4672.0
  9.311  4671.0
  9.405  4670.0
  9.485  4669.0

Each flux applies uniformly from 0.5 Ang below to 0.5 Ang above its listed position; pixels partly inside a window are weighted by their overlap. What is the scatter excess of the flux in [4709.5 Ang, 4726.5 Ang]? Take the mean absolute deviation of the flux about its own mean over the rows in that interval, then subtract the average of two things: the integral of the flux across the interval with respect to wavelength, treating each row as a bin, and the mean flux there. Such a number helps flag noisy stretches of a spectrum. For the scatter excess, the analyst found -91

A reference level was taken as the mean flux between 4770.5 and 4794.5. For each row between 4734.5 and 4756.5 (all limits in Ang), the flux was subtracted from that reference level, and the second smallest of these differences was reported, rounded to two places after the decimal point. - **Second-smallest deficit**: -0.32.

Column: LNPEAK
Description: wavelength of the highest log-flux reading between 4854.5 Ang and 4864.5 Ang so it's 4855.0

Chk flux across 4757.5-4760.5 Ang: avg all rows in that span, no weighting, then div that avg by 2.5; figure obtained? 4.22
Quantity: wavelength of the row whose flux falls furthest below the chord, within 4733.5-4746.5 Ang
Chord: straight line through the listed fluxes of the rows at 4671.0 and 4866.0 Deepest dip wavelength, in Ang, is 4740.0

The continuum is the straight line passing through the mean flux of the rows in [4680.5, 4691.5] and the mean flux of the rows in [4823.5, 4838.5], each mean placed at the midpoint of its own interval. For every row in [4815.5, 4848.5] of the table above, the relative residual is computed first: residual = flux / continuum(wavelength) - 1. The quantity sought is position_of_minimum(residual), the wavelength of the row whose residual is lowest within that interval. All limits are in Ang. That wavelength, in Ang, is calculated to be 4842.0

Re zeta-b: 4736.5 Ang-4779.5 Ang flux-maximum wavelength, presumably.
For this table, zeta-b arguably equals 4756.0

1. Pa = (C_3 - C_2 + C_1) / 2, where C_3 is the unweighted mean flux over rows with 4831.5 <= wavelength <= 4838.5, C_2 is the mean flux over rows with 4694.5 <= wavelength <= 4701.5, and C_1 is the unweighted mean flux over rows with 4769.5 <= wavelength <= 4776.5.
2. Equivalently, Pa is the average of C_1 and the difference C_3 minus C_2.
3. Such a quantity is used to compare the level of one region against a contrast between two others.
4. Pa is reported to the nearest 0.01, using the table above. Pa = 5.49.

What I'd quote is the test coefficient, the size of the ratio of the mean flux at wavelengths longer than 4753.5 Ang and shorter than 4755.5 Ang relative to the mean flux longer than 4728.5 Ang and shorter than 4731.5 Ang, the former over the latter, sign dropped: 1.03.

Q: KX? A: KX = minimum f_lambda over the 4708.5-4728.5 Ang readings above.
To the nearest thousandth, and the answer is 9.378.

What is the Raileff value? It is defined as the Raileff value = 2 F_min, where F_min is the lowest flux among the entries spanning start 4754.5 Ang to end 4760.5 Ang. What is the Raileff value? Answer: 20.9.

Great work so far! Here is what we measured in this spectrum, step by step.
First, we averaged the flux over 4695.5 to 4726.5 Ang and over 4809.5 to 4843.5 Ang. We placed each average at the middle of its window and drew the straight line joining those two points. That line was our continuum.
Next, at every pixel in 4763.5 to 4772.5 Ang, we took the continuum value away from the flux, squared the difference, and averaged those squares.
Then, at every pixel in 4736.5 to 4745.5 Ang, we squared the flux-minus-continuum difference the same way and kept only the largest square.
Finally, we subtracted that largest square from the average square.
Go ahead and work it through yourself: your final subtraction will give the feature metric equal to -0.11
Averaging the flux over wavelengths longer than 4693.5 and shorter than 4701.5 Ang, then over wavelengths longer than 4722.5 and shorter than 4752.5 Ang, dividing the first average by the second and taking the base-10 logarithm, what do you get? -0.019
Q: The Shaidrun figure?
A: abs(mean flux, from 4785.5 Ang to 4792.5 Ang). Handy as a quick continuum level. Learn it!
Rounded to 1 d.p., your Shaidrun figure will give 10.3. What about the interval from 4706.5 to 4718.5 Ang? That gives 9.8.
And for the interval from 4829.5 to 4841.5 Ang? 10.4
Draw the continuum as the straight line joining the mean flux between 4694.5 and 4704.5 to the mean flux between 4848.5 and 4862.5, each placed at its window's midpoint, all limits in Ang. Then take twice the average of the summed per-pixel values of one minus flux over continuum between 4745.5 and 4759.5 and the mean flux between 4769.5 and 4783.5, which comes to 9.5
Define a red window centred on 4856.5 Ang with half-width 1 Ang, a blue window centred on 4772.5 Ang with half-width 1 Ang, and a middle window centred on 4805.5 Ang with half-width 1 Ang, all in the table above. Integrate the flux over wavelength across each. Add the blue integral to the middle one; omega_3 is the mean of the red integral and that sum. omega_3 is 30.4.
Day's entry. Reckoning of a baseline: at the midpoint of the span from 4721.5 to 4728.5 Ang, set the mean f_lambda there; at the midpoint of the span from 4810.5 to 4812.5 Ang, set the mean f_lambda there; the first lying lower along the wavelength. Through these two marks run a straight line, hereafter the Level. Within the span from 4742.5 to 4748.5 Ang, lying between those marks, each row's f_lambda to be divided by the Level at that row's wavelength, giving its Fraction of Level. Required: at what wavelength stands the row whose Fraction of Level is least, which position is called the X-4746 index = 4748.0 Ang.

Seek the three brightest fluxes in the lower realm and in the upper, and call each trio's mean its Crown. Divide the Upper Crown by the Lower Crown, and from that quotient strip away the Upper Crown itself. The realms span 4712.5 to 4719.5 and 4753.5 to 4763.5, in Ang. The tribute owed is -9.78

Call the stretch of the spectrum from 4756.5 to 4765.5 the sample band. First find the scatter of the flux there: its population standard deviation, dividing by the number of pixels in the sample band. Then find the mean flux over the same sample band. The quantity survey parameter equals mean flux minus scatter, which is 10.0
